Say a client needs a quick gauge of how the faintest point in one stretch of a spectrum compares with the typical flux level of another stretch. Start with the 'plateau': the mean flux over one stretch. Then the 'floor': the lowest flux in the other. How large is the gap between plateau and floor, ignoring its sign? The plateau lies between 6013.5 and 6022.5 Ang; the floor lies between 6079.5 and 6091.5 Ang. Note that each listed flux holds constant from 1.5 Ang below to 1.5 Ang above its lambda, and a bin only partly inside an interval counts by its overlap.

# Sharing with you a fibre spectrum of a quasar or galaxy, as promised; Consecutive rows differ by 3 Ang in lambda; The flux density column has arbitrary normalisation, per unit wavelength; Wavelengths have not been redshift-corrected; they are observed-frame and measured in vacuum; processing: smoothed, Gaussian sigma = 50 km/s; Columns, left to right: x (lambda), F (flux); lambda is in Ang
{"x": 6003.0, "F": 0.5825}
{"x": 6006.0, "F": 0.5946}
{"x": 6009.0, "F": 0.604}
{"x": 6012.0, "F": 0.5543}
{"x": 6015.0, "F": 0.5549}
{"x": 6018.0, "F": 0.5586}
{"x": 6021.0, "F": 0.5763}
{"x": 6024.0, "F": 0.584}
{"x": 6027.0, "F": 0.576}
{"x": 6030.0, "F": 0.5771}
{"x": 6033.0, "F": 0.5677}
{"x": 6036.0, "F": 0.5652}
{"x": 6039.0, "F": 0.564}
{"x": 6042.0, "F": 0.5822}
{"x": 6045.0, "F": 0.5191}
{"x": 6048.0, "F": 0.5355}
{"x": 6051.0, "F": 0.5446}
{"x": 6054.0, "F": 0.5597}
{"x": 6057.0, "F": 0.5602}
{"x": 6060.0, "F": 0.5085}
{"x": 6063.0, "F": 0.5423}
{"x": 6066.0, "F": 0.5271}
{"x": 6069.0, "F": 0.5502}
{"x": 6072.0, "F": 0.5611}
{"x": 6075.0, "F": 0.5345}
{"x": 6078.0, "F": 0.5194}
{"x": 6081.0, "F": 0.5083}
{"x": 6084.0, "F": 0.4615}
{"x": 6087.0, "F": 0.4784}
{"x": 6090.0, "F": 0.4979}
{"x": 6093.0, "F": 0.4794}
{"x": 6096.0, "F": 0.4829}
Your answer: 0.102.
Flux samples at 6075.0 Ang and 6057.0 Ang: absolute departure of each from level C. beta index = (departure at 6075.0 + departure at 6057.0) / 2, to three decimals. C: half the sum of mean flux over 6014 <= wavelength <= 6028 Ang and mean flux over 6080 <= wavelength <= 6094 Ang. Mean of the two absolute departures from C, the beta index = 0.020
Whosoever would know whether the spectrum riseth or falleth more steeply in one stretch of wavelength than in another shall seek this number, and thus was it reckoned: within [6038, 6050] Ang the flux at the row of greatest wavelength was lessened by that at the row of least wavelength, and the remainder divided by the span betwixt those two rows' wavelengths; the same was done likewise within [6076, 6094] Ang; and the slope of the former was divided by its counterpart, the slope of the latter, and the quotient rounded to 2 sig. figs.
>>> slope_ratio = 1.2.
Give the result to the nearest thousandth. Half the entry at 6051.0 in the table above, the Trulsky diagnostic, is 0.272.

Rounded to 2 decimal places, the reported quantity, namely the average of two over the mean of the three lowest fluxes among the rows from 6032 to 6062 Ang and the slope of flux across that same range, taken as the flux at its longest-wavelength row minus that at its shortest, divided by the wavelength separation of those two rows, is 1.92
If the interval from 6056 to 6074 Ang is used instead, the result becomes 1.90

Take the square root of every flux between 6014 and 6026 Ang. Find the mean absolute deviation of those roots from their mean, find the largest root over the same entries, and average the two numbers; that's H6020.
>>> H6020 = 0.386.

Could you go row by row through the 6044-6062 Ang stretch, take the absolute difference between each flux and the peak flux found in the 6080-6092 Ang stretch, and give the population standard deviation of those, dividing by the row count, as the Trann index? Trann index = 0.019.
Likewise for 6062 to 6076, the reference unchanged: 0.012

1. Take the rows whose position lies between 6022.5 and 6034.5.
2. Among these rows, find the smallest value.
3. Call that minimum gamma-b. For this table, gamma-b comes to 0.5677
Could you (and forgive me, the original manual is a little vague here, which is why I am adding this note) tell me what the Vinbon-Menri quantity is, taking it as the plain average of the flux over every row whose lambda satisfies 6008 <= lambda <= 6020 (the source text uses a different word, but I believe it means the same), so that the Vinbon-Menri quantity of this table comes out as 0.57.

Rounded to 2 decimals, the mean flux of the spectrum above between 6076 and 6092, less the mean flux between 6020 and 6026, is -0.09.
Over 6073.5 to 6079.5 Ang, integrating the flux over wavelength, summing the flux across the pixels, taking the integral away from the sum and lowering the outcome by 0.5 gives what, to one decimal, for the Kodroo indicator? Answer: -2.6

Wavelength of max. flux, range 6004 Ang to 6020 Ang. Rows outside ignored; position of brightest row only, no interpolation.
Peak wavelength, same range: 6009.0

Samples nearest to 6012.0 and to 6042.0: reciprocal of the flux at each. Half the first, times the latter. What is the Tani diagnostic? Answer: 1.55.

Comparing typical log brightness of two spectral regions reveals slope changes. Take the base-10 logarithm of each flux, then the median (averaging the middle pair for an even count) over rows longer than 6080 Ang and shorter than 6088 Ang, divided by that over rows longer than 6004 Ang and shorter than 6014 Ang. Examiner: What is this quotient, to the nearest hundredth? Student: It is 1.42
